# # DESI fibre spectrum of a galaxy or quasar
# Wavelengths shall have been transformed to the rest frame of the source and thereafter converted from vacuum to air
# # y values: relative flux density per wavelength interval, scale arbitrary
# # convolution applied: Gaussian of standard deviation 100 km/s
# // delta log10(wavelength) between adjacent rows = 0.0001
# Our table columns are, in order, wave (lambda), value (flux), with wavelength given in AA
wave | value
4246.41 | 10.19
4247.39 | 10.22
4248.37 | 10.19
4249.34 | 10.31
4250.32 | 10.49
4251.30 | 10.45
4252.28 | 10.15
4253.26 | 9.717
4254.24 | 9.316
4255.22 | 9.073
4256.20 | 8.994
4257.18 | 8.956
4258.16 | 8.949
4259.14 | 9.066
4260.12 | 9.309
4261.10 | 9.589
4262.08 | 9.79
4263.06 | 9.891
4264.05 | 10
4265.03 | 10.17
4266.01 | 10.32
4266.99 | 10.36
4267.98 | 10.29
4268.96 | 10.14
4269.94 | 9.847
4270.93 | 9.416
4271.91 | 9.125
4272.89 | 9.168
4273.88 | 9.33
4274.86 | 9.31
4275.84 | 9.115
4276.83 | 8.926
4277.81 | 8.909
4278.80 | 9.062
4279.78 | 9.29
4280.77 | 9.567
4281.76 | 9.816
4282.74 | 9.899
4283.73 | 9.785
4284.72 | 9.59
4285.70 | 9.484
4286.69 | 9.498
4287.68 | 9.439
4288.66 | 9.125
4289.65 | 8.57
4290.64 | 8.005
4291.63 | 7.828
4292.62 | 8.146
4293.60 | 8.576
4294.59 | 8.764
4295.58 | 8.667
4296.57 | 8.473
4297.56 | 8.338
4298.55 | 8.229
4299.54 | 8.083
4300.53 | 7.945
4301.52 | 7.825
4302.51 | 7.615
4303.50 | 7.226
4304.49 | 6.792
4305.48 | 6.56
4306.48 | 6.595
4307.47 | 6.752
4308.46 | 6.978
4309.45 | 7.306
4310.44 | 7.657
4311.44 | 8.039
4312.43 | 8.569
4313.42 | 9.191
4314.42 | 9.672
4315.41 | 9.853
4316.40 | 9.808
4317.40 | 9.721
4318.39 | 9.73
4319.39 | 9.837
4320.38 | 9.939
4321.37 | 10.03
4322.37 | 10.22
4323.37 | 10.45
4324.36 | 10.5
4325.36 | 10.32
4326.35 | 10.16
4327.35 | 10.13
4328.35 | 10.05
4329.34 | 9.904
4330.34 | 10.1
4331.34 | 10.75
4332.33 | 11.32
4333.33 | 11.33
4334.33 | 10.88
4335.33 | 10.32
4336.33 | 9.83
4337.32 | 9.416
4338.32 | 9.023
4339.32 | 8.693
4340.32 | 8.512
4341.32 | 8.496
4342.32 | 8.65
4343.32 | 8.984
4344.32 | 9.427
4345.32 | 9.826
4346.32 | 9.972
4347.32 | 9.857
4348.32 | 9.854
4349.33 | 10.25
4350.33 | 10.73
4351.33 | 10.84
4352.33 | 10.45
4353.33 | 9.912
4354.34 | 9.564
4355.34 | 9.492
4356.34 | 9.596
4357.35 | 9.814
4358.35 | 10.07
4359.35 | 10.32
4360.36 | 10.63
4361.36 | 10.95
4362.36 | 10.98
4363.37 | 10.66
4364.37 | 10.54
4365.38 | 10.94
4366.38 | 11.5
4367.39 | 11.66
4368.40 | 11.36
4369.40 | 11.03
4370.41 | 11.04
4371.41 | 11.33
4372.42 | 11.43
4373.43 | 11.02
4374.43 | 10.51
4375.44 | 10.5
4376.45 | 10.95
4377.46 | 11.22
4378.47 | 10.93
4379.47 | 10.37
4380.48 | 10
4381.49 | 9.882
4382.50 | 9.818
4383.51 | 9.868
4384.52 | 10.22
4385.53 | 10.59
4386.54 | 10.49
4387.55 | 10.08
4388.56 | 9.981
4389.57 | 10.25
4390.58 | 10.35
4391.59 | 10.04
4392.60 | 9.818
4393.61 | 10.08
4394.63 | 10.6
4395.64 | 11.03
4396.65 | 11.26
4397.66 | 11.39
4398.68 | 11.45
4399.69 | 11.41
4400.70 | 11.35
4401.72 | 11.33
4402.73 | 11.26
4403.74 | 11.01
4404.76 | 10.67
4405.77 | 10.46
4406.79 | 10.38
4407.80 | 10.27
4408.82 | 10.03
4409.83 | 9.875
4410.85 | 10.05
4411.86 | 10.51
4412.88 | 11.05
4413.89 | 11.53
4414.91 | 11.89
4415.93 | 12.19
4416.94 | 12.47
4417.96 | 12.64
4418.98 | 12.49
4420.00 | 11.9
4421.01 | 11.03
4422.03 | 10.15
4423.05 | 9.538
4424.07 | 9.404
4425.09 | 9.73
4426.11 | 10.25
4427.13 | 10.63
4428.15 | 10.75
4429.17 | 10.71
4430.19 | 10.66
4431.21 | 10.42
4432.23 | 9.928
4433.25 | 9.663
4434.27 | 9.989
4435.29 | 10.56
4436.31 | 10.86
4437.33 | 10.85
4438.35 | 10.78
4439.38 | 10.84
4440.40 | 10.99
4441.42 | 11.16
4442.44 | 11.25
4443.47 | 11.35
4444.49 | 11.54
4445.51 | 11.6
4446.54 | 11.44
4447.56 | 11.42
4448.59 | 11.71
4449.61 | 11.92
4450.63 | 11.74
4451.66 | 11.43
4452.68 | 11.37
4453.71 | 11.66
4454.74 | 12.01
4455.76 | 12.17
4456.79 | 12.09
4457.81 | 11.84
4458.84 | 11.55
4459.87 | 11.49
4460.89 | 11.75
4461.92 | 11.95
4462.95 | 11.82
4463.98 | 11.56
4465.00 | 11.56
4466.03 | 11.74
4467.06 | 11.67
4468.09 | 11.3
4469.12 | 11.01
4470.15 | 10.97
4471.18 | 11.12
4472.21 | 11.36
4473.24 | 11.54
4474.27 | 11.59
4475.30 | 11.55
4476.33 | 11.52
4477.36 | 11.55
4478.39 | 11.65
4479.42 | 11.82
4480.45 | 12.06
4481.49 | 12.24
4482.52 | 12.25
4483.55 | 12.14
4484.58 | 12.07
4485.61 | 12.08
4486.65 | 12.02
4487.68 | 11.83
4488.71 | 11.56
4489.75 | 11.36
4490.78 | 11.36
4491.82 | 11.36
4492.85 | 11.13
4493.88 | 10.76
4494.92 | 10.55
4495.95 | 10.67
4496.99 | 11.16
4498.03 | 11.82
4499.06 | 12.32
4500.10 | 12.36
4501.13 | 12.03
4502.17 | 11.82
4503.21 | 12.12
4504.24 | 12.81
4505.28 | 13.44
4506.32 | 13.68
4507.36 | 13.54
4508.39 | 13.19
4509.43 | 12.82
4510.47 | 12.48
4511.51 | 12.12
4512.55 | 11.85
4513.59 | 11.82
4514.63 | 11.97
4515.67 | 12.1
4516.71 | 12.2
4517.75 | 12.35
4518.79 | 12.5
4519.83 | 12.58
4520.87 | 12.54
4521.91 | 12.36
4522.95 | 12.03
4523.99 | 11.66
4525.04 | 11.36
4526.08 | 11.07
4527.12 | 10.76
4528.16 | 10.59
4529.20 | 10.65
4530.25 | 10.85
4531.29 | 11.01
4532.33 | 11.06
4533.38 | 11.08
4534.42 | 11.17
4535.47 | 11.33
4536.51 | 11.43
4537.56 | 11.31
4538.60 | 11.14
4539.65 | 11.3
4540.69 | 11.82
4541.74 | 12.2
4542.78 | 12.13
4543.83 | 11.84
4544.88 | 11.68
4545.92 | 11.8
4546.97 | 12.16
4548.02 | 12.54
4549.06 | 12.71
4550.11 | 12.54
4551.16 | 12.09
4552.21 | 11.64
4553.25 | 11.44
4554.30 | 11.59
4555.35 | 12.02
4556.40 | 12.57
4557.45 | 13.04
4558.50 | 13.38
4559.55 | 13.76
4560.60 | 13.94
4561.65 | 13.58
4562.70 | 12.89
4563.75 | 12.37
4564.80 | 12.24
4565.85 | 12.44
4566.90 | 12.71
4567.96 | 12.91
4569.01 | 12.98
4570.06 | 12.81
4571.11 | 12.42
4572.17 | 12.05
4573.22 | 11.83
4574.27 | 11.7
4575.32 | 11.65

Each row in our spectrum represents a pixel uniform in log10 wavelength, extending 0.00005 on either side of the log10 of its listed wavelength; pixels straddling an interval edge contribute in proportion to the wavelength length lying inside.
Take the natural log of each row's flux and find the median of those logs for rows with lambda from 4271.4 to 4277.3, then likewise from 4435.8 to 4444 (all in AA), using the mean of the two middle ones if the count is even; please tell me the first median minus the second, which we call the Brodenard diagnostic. -0.18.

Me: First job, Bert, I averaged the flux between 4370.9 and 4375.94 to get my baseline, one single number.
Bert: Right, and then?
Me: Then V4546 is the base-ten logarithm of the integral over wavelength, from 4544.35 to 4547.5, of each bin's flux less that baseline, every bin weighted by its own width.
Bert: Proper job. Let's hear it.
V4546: 0.46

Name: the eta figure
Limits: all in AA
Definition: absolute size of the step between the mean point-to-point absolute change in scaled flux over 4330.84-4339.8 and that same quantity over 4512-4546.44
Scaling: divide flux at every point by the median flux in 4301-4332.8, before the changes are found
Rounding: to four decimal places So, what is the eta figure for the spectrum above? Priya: 0.0232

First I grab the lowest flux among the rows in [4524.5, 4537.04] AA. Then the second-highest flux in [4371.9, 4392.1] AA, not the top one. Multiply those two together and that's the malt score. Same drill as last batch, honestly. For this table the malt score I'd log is 119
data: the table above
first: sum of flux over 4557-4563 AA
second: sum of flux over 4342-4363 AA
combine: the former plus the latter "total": 291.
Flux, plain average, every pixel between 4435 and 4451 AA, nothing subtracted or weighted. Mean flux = 11.3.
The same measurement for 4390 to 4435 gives 10.8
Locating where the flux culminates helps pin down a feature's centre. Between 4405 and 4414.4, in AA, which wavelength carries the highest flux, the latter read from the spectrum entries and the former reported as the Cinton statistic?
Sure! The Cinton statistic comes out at 4413.89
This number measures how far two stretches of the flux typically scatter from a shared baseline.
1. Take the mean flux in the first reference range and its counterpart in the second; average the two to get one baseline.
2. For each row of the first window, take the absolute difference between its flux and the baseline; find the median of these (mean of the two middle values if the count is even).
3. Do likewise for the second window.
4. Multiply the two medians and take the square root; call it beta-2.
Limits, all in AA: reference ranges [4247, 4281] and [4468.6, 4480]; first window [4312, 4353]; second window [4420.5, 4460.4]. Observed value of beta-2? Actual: 0.74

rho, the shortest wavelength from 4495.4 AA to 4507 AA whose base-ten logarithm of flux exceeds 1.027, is 4495.95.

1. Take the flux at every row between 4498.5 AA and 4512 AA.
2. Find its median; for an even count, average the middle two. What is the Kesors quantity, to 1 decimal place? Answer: 12.5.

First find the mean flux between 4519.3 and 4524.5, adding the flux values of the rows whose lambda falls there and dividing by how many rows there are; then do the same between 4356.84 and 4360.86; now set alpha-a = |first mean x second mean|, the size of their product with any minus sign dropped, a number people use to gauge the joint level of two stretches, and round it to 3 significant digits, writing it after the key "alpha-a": 125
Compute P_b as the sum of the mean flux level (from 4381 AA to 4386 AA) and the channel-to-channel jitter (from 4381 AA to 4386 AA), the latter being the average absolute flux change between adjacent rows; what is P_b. 10.3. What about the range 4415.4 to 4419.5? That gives 12.6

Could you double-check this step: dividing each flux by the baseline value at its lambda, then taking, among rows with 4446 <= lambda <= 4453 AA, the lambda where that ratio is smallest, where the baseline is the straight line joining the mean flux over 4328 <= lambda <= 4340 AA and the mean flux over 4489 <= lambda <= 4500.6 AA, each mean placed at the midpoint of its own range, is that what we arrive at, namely 4452.68 AA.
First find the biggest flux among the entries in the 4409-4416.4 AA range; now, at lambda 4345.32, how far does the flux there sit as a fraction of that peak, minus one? -0.19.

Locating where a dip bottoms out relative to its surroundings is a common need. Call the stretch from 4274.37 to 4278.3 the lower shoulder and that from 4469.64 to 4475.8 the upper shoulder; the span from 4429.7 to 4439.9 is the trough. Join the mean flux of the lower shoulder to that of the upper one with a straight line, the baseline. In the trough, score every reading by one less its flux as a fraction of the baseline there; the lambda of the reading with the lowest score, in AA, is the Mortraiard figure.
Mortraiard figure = 4436.31 AA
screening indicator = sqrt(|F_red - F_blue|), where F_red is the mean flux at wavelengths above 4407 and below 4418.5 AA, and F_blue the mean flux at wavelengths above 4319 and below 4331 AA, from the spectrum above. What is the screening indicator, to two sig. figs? 1.0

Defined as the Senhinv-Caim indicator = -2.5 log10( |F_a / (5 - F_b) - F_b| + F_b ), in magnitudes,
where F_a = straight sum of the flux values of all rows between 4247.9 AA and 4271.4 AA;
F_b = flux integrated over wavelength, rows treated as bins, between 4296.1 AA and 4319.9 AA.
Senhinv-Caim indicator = -6.48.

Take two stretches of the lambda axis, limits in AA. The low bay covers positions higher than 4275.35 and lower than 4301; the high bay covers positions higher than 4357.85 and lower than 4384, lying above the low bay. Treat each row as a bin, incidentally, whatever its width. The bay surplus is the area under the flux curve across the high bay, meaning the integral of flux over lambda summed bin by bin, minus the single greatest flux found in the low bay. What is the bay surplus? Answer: 271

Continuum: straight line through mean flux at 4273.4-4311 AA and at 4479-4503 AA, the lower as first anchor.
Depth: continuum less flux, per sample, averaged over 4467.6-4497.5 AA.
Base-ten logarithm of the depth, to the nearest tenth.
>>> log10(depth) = -1.3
